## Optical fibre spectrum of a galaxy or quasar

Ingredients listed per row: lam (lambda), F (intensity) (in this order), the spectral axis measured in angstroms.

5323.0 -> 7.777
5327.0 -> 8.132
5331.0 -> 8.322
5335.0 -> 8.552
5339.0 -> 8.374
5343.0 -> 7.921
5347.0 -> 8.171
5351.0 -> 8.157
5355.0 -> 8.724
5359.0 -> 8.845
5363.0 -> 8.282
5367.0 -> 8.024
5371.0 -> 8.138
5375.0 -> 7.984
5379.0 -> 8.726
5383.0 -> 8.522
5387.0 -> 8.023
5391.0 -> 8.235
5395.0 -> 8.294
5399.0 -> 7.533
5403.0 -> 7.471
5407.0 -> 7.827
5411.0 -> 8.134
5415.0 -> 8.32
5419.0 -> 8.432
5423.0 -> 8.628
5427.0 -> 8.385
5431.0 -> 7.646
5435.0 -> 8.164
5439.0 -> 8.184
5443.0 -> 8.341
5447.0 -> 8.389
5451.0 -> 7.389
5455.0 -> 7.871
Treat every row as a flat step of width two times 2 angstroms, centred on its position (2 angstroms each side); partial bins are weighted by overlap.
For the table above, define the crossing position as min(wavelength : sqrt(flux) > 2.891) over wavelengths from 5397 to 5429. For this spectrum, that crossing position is 5419.0 angstroms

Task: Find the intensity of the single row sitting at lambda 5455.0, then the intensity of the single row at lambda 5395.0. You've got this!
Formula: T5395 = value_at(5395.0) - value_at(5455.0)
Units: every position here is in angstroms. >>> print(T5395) 0.4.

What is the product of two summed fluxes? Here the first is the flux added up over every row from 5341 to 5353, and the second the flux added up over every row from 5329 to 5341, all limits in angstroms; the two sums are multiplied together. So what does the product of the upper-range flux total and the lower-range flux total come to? 612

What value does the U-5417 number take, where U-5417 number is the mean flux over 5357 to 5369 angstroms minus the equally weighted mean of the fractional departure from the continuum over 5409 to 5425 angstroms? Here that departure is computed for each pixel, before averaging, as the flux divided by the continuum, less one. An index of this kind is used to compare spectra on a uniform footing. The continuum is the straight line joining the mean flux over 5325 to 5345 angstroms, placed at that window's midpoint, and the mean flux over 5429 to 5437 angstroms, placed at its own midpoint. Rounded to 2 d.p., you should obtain 8.33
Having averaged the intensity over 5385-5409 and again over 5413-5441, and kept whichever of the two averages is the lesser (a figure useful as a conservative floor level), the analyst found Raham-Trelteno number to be 7.9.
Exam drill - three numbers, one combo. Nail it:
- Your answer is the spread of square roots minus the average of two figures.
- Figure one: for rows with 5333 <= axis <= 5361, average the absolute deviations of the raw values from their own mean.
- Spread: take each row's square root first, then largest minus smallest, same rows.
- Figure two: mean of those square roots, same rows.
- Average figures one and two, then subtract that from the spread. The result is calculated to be -1.42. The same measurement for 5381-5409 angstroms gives -1.39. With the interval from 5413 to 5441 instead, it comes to -1.37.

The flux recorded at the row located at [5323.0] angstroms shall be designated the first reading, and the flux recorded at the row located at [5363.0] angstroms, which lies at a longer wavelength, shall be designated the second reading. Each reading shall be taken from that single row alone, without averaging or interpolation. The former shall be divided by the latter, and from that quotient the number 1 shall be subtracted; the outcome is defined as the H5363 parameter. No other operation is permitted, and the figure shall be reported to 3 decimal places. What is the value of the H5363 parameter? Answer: -0.061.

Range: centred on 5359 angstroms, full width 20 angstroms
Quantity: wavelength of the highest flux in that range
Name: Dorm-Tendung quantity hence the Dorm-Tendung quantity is 5359.0 angstroms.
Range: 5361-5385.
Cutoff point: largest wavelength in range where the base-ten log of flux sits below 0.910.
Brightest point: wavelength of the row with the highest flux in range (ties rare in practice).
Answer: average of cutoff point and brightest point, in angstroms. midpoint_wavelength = 5377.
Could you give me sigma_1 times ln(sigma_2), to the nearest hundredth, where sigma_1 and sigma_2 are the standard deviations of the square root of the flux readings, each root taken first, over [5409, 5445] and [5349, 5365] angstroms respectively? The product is -0.14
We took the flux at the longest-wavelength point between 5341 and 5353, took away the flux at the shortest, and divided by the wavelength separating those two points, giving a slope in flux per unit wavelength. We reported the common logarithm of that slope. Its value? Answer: -1.5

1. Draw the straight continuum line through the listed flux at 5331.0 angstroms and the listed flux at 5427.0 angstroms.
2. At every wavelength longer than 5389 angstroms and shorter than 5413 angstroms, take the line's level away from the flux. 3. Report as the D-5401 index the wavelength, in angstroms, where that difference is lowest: 5403.0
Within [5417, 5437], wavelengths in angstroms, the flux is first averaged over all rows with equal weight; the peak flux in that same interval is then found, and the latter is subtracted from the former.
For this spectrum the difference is -0.38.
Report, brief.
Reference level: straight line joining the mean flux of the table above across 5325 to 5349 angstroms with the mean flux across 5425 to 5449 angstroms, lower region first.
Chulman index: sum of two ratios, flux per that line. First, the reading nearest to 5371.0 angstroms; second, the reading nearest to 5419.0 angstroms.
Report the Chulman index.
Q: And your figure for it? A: 2.02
